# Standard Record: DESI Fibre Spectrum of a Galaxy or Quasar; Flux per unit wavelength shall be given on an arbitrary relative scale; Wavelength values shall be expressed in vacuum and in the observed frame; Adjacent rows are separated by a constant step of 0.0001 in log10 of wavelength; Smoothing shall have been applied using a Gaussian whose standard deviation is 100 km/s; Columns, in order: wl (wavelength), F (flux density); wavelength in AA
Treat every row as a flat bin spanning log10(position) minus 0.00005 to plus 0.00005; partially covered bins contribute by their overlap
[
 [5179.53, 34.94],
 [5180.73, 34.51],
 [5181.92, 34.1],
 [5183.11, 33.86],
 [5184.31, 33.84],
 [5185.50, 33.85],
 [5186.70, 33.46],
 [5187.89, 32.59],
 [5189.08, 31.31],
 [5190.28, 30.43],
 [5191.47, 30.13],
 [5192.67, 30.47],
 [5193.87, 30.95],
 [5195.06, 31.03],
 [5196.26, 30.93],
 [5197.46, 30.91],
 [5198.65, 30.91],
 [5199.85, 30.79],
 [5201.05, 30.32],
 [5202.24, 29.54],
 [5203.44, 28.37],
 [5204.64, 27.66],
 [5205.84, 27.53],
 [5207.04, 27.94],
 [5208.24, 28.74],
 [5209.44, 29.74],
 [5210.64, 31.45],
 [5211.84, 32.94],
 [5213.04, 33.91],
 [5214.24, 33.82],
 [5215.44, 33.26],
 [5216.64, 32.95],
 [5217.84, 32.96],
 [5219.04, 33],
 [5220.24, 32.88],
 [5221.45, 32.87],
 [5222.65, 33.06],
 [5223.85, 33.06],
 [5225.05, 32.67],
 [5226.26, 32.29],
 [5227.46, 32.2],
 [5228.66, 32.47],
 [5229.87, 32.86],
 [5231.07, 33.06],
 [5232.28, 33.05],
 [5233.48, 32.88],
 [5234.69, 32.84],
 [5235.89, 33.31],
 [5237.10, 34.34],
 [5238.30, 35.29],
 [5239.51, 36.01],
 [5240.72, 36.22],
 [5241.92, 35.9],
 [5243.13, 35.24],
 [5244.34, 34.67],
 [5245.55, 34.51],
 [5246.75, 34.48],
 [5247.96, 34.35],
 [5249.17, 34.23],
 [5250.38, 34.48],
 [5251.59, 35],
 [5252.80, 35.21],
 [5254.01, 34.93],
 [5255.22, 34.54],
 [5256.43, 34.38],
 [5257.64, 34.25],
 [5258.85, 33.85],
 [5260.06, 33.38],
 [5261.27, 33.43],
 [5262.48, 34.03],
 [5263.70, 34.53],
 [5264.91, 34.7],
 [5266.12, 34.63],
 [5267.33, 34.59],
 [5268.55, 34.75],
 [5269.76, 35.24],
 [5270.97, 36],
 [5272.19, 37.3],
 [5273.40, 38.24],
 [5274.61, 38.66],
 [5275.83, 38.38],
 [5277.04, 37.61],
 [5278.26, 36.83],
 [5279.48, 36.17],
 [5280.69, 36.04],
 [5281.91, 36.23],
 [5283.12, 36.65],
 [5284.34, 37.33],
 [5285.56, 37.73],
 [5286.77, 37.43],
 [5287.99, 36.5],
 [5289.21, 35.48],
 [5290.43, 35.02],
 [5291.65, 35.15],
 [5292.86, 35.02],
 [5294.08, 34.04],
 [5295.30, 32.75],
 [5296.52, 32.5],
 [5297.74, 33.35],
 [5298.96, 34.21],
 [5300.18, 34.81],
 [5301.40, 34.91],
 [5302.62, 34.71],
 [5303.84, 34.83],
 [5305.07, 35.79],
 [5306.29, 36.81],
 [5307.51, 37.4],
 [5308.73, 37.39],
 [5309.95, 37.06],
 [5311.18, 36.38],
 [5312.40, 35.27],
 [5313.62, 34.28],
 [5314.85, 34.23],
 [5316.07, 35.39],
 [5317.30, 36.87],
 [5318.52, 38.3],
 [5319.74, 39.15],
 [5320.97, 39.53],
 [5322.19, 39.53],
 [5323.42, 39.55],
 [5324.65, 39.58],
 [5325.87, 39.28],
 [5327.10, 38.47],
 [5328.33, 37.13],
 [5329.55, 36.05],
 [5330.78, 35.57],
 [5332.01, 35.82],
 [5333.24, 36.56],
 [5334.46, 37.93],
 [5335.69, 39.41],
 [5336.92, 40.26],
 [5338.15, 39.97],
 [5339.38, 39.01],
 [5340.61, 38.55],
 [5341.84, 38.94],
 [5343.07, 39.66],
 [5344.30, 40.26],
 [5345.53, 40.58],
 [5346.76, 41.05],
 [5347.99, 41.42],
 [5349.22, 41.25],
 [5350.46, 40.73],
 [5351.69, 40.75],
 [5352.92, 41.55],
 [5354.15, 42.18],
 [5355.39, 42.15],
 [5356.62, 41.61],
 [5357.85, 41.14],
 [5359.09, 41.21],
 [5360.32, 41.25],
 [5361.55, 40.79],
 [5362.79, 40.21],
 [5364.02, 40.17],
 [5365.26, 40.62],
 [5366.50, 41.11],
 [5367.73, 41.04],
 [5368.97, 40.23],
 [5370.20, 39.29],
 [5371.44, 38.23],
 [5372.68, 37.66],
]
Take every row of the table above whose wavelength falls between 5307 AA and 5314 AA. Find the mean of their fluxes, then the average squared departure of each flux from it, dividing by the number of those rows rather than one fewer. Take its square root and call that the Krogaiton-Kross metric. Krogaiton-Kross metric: 1.2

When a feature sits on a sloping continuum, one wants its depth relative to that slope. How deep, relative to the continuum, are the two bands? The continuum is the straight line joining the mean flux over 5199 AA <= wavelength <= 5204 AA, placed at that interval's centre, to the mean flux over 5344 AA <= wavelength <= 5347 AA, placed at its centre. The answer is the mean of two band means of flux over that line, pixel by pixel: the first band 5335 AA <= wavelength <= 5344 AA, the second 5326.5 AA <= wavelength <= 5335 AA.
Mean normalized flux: 0.956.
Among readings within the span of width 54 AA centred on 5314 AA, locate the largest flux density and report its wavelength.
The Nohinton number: 5336.92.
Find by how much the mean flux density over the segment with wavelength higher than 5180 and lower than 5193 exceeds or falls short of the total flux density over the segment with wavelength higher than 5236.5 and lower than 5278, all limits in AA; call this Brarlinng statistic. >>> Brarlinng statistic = -1165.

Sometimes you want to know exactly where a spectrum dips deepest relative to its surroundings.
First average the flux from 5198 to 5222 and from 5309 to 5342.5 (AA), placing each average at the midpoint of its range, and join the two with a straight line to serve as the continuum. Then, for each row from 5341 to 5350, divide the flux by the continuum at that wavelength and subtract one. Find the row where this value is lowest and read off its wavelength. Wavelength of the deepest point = 5341.84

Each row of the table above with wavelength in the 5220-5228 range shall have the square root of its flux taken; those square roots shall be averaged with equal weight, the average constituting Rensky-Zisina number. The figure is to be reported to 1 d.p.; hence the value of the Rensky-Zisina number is 5.7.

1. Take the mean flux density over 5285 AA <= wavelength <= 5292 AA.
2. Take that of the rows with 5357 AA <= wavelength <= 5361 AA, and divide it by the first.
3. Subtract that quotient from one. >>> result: -0.14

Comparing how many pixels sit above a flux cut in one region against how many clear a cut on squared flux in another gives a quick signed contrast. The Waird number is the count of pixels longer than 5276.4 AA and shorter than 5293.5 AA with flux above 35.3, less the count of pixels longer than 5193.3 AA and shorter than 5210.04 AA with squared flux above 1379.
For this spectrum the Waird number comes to 11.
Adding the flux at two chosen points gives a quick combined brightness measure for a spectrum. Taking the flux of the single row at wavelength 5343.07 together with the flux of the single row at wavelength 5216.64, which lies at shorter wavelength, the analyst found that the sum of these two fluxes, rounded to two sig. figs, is 73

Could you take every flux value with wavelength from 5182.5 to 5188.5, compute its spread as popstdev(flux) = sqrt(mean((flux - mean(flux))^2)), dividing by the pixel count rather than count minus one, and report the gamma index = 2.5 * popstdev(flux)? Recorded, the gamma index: 1.2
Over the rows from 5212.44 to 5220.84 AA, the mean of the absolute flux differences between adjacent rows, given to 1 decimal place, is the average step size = 0.2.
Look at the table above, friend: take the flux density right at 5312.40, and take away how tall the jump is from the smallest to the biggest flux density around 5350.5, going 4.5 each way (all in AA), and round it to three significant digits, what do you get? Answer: 33.8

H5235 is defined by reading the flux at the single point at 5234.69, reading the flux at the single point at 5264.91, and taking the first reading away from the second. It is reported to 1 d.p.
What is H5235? 1.9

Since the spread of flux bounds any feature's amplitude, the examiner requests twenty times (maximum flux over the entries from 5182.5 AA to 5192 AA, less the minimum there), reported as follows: 75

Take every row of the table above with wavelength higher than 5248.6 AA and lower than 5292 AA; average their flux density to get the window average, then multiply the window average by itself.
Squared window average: 1270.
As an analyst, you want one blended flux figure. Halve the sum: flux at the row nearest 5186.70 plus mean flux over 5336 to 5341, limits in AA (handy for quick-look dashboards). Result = 36.5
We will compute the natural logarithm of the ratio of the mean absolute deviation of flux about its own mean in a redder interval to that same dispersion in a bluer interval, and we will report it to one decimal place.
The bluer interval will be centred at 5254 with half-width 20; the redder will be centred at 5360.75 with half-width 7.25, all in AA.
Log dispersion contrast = -0.5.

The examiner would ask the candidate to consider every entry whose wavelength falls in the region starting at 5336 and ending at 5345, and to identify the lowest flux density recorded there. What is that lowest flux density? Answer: 38.55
